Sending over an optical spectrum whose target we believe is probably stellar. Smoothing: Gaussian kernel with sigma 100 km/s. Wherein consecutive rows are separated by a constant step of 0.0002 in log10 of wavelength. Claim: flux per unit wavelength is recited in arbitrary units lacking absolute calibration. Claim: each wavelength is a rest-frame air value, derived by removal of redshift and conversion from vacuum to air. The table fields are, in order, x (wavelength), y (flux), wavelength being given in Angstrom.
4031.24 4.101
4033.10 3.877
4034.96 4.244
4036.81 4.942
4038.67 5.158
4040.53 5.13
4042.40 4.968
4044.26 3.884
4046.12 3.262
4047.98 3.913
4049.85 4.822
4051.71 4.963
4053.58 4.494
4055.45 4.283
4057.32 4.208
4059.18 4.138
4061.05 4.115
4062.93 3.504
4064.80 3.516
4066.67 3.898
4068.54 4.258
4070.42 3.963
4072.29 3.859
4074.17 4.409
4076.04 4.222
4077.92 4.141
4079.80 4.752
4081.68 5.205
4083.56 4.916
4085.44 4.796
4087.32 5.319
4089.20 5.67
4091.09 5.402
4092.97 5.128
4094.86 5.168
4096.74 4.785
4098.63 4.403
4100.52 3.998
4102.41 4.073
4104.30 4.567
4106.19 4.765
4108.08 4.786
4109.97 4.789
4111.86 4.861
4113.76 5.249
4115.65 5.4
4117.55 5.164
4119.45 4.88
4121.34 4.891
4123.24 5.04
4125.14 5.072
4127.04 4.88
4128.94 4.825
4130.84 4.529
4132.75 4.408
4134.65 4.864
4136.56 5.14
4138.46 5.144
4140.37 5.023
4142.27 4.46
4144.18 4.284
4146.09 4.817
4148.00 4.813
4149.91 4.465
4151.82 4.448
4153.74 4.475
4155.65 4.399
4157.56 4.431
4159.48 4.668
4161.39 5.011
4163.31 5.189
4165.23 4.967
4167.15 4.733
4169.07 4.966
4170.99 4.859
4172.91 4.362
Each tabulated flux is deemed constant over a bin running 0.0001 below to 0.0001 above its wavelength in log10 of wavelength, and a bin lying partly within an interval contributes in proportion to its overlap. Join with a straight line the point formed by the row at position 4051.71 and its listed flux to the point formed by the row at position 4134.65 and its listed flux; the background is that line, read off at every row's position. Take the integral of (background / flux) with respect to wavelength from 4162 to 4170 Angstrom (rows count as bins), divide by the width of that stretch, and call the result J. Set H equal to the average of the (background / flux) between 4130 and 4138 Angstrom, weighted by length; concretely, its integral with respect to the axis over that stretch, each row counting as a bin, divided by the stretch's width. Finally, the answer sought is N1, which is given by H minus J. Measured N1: 0.05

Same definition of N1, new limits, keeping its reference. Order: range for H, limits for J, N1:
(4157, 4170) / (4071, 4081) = -0.16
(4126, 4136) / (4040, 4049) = -0.18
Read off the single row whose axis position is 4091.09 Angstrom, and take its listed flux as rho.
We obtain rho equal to 5.402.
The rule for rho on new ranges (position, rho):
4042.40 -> 4.968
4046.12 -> 3.262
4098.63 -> 4.403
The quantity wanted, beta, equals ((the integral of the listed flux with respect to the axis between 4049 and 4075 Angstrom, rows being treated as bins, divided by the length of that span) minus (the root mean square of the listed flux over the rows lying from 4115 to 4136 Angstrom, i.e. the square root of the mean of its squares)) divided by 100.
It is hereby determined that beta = -0.007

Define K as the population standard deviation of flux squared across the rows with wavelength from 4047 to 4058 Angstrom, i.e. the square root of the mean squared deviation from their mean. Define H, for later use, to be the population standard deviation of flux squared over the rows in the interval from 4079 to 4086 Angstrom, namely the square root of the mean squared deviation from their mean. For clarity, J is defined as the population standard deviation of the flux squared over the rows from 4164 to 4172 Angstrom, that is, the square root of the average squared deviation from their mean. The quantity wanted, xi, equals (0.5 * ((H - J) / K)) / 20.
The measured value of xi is 0.006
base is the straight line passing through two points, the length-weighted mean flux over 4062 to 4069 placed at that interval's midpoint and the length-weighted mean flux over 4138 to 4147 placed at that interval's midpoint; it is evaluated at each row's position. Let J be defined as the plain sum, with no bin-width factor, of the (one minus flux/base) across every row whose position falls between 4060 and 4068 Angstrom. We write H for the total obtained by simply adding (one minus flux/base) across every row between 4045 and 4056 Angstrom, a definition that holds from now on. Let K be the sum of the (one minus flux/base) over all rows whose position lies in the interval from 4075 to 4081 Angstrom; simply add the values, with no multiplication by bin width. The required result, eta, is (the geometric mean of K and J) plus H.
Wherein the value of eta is -1.1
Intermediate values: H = -1.2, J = -0.01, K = -0.3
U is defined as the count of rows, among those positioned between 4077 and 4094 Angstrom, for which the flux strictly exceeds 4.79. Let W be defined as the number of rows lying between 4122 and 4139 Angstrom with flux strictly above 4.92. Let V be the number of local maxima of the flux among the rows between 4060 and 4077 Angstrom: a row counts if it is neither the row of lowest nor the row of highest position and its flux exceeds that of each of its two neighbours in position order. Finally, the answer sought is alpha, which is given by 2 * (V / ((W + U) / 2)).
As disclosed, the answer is 0.73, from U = 7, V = 2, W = 4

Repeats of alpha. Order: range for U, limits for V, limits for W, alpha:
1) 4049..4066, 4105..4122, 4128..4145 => 0.80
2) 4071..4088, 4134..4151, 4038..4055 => 1.00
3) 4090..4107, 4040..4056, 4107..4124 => 0.57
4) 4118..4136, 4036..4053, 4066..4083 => 0.50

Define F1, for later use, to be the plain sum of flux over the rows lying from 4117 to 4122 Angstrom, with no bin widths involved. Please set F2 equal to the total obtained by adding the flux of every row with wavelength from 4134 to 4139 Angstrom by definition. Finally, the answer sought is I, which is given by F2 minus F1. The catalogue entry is 0.2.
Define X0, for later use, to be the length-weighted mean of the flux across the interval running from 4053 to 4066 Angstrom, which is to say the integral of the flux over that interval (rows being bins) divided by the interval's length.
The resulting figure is 4.0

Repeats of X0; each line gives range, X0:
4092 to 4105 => 4.6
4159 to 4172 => 4.9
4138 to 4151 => 4.7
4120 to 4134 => 4.8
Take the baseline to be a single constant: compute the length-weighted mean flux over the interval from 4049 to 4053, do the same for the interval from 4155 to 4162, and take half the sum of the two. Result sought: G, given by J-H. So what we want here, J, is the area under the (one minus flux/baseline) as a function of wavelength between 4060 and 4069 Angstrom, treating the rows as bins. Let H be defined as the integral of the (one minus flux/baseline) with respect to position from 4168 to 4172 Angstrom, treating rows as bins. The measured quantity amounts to 1.8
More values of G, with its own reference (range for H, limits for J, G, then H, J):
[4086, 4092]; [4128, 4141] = 0.6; -0.86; -0.3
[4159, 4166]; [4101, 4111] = 0.7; -0.35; 0.4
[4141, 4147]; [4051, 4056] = -0.1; 0.25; 0.2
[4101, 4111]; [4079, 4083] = -0.6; 0.36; -0.2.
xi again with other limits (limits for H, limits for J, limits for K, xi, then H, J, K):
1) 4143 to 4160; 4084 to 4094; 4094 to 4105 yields -0.010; 1.6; 3.0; 3.68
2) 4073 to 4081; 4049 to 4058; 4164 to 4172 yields -0.016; 2.1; 2.7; 0.93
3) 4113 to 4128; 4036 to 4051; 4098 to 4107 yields -0.039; 1.8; 5.7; 2.54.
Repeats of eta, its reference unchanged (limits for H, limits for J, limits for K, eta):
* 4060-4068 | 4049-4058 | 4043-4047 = 0.2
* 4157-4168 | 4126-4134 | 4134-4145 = 0.3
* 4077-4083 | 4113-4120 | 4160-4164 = -0.4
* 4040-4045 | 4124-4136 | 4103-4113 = -0.6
